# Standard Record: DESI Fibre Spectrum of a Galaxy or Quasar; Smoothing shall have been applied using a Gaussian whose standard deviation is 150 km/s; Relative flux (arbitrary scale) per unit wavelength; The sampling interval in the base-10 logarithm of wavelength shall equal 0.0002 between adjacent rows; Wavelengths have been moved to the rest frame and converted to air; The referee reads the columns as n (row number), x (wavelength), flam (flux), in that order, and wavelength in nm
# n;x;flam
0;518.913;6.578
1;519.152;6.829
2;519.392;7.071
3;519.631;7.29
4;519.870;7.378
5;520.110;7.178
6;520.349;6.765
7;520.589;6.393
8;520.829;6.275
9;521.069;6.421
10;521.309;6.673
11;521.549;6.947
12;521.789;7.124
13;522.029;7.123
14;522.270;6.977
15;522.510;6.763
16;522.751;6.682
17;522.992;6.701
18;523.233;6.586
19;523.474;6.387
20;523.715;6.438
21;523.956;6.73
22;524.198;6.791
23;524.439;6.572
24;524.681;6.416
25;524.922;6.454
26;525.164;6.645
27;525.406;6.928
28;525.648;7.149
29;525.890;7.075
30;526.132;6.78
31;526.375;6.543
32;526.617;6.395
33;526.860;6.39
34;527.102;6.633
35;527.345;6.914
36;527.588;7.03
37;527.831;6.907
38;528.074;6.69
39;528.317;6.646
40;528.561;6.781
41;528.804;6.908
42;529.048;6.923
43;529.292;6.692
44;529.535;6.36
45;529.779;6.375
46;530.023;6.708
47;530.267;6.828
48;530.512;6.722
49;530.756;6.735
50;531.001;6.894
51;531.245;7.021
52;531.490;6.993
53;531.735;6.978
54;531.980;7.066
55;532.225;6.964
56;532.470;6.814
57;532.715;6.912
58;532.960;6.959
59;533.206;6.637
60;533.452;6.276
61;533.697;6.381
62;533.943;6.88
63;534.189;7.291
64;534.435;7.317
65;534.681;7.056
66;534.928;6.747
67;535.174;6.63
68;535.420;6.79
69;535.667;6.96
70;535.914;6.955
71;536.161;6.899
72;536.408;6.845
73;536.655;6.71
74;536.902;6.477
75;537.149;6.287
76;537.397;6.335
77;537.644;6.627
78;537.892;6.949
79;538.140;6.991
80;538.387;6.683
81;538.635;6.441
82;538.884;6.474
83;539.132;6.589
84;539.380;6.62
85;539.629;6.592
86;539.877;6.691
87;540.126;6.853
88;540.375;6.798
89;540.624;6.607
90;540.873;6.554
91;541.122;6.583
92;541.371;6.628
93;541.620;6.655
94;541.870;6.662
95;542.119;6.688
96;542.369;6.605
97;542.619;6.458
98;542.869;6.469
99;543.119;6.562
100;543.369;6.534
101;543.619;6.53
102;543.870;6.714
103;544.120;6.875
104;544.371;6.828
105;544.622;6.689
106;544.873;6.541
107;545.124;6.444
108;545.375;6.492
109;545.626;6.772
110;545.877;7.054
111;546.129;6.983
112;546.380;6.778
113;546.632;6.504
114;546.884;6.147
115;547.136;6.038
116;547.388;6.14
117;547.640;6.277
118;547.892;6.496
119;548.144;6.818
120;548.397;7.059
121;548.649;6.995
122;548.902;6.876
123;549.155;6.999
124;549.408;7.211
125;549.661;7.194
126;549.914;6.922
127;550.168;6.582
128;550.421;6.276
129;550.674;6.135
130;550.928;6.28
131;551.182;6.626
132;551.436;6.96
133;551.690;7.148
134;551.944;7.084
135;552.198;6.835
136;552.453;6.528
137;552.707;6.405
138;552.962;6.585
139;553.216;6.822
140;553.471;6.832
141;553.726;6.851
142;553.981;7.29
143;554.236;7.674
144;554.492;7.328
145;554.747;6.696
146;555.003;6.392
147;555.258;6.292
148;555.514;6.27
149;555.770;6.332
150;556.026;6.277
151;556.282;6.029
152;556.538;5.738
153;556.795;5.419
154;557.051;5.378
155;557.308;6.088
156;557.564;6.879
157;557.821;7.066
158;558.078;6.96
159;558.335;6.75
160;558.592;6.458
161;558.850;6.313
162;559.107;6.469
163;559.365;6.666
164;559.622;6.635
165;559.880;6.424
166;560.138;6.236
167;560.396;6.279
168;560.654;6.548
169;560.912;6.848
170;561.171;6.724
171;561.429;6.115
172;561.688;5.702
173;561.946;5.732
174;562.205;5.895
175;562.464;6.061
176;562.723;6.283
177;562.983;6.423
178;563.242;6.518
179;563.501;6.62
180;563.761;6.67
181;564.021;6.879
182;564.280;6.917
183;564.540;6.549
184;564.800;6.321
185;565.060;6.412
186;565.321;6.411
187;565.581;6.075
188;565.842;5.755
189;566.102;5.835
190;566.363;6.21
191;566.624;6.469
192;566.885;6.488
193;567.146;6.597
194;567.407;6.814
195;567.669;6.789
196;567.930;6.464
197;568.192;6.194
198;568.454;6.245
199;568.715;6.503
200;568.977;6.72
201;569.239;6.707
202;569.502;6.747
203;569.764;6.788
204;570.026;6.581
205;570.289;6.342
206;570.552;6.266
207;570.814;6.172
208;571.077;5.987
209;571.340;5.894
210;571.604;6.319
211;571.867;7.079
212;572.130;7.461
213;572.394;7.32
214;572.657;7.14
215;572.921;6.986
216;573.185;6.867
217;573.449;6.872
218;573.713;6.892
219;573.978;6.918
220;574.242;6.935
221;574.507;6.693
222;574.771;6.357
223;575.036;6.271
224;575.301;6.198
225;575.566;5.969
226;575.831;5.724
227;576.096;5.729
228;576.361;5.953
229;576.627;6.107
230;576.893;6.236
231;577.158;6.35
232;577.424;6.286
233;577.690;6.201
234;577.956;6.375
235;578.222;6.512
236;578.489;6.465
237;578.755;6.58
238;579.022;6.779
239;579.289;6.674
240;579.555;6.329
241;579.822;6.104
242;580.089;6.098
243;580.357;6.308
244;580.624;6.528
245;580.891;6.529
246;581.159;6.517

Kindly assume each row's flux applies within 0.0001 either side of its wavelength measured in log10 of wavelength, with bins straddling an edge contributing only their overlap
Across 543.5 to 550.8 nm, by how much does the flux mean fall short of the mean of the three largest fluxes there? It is 0.49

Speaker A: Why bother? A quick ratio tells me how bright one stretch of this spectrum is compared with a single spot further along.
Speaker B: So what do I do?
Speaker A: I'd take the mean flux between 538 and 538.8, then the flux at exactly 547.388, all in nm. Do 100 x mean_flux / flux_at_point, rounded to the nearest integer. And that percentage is 109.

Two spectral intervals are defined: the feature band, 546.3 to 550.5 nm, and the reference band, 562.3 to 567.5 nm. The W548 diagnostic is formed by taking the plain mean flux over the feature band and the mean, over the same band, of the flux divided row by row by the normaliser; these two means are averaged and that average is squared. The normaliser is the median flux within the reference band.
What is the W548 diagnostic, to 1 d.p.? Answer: 14.8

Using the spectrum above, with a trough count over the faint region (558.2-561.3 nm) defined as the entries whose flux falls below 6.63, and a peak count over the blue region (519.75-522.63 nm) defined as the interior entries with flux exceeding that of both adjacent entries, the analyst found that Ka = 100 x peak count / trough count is 14.3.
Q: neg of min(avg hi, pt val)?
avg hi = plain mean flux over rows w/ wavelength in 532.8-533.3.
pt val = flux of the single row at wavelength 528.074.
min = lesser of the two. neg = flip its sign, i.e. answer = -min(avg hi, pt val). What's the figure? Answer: -6.69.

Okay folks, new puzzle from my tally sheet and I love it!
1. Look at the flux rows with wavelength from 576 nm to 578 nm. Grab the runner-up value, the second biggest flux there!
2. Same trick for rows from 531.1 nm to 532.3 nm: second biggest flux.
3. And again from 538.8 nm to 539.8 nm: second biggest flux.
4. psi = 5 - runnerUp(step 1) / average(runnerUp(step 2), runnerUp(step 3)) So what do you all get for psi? 4.07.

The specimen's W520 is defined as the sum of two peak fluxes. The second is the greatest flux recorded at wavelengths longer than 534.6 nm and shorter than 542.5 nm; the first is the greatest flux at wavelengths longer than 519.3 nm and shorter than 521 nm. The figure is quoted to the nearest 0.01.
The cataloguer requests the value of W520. 14.43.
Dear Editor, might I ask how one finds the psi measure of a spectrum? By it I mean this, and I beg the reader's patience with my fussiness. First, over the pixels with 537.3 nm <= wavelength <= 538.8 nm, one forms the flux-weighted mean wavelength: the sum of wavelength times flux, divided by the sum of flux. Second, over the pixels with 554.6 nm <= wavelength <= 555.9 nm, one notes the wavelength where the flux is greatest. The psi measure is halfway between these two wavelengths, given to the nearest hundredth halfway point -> 546.38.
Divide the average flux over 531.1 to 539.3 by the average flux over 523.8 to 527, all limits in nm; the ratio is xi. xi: 1.02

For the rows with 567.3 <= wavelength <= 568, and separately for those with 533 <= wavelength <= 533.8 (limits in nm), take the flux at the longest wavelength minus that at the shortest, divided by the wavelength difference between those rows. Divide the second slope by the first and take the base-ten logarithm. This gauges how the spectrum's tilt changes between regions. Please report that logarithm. -0.11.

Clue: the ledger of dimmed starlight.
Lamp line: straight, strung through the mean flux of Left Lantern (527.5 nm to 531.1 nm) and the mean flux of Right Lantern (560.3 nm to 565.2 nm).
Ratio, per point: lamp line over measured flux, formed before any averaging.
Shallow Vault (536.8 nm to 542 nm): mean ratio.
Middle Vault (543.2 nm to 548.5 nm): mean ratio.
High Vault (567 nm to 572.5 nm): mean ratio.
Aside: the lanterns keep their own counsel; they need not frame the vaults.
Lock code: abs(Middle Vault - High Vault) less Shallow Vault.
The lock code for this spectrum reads -0.972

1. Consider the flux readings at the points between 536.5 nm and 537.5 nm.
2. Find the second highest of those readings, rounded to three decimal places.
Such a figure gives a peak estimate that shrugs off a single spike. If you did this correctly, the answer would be 6.477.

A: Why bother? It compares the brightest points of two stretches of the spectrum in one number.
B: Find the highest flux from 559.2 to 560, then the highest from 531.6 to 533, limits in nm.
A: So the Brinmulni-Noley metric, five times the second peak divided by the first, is 5.30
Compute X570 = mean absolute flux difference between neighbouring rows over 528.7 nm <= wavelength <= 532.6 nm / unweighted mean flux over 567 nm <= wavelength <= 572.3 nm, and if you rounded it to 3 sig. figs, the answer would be 0.0187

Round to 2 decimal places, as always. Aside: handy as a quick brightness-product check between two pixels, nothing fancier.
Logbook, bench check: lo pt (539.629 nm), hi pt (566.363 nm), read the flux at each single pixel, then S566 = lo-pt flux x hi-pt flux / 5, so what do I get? 8.19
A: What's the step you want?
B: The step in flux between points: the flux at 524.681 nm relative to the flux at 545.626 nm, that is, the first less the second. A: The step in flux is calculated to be -0.36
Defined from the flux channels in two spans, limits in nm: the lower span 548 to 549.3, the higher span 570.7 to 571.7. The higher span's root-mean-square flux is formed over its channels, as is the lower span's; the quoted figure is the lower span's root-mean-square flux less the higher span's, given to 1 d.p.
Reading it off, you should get 0.9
